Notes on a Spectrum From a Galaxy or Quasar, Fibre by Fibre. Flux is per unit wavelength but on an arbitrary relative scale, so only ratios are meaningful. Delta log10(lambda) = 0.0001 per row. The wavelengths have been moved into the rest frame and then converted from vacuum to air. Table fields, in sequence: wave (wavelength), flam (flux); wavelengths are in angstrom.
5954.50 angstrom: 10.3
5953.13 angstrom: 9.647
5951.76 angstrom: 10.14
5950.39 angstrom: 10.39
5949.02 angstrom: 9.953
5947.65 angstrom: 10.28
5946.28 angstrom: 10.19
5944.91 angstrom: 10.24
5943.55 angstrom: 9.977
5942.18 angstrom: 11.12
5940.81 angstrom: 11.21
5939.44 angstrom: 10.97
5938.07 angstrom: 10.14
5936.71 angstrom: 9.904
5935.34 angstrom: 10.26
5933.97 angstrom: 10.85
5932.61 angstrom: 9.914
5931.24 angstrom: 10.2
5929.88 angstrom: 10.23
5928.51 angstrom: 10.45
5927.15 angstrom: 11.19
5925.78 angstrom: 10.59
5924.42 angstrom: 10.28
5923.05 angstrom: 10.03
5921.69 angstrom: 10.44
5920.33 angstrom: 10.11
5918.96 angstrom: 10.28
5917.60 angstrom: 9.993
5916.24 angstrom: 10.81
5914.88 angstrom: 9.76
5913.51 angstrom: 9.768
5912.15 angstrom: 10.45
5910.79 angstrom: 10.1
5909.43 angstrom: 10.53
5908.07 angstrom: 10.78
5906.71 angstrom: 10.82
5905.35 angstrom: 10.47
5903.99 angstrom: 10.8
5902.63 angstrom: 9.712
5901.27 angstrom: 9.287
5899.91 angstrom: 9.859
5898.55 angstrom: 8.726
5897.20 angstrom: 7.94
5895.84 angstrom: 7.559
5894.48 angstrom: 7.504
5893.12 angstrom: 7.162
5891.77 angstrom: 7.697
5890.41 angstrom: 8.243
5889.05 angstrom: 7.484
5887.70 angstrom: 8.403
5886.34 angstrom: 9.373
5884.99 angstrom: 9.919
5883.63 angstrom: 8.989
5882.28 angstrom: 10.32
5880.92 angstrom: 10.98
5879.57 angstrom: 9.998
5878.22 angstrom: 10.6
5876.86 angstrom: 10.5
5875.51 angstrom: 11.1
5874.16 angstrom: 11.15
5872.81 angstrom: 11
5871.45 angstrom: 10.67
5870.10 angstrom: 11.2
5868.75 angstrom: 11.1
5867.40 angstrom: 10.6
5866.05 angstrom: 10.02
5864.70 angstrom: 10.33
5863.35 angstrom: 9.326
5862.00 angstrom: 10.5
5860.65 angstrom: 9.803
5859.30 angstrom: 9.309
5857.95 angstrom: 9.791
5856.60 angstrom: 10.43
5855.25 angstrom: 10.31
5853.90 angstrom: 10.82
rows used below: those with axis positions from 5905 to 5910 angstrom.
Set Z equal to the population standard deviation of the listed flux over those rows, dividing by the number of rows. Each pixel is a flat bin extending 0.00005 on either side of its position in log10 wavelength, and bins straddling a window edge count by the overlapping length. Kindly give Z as 0.152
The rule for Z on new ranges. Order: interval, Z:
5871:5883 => 0.368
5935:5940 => 0.397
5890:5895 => 0.392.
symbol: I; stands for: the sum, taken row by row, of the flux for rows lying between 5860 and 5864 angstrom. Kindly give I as 29.63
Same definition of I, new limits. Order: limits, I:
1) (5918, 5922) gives 30.83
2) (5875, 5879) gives 32.20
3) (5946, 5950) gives 30.42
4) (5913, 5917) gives 30.34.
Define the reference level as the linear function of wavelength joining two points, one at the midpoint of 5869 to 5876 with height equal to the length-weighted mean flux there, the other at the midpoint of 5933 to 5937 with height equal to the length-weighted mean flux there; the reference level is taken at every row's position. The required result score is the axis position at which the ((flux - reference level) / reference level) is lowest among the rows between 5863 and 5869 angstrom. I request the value 5863.35 angstrom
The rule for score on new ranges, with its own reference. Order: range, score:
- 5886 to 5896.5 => 5893.12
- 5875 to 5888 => 5887.70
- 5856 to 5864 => 5859.30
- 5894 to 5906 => 5894.48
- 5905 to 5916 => 5913.51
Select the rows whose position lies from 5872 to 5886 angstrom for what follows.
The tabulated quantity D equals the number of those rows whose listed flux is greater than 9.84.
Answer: 9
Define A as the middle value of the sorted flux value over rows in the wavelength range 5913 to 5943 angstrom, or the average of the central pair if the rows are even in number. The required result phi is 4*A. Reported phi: 41.1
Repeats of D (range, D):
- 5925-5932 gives 5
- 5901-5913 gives 7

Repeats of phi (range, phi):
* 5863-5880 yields 42.4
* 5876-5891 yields 39.7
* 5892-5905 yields 34.9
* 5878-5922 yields 39.7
